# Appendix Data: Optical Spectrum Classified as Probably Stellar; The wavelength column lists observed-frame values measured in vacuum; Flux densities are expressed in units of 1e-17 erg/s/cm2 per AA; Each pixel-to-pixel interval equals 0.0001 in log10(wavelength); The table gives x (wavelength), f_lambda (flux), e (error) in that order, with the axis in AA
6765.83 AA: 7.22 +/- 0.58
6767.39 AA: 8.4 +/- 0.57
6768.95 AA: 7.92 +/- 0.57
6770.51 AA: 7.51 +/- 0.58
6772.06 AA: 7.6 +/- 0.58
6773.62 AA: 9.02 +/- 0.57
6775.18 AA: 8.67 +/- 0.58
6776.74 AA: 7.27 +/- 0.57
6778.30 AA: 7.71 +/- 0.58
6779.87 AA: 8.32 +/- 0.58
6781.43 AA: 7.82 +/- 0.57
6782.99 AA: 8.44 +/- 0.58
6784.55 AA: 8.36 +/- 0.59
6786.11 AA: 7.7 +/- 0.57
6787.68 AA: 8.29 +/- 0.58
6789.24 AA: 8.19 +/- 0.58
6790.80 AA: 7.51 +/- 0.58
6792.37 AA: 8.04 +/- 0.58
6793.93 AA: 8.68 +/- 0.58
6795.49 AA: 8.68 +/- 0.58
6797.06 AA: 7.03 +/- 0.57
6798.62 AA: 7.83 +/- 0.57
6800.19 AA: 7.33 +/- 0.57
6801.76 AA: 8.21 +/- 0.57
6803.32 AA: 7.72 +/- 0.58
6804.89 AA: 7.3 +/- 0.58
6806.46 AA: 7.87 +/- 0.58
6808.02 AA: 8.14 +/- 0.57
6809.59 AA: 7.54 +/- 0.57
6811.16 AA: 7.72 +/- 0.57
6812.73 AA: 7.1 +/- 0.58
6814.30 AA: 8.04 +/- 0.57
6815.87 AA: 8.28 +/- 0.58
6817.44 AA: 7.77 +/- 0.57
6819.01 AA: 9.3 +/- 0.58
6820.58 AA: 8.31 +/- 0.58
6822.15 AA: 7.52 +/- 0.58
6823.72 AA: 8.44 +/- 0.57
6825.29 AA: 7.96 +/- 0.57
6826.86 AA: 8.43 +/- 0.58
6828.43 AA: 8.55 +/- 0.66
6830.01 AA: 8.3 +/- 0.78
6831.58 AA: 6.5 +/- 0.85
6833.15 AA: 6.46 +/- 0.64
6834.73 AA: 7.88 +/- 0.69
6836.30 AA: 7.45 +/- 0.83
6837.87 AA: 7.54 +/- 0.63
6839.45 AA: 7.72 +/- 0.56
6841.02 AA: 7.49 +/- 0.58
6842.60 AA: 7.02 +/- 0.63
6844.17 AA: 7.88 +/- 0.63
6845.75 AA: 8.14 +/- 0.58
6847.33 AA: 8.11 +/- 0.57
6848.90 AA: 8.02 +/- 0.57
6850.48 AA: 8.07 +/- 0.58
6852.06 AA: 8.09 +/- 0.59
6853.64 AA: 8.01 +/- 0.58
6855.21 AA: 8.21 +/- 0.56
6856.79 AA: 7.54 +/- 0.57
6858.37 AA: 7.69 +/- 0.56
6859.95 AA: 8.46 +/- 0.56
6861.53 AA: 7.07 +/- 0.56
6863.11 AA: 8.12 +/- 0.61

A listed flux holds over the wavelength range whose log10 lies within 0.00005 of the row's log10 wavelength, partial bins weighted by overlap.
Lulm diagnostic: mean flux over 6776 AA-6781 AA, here 7.8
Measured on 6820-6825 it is 8.1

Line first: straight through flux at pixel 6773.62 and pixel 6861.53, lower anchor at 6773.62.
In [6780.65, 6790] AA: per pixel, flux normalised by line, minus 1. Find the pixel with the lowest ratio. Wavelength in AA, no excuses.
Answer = 6786.11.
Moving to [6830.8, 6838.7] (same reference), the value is 6833.15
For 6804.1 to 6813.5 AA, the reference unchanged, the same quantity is 6812.73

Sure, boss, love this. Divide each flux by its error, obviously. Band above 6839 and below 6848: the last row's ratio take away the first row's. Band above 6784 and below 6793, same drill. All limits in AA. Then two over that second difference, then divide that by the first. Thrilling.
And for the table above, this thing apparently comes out -15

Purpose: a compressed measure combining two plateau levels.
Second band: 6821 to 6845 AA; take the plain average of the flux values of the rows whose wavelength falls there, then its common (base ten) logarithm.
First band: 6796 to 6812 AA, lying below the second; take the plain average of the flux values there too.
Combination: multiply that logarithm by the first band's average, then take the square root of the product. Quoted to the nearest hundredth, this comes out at 2.61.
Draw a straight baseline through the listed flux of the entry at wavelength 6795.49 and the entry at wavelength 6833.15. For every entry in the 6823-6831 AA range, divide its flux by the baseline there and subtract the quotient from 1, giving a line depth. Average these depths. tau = -0.22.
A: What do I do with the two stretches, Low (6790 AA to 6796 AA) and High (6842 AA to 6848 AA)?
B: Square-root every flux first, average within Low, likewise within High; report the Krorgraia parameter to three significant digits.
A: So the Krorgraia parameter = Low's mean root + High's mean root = 5.66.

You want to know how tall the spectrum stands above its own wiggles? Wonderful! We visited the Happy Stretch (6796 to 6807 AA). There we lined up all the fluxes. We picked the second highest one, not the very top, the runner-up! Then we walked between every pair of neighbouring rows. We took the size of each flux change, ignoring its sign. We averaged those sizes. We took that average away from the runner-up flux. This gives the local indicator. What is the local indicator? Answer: 7.26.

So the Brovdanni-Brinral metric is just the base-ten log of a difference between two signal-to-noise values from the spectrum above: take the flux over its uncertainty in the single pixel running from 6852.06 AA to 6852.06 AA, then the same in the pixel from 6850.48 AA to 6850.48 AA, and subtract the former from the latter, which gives -0.69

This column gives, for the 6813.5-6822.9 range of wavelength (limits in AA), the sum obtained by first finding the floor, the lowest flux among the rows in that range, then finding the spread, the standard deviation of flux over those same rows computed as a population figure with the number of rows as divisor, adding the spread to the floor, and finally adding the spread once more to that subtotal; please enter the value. 8.65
